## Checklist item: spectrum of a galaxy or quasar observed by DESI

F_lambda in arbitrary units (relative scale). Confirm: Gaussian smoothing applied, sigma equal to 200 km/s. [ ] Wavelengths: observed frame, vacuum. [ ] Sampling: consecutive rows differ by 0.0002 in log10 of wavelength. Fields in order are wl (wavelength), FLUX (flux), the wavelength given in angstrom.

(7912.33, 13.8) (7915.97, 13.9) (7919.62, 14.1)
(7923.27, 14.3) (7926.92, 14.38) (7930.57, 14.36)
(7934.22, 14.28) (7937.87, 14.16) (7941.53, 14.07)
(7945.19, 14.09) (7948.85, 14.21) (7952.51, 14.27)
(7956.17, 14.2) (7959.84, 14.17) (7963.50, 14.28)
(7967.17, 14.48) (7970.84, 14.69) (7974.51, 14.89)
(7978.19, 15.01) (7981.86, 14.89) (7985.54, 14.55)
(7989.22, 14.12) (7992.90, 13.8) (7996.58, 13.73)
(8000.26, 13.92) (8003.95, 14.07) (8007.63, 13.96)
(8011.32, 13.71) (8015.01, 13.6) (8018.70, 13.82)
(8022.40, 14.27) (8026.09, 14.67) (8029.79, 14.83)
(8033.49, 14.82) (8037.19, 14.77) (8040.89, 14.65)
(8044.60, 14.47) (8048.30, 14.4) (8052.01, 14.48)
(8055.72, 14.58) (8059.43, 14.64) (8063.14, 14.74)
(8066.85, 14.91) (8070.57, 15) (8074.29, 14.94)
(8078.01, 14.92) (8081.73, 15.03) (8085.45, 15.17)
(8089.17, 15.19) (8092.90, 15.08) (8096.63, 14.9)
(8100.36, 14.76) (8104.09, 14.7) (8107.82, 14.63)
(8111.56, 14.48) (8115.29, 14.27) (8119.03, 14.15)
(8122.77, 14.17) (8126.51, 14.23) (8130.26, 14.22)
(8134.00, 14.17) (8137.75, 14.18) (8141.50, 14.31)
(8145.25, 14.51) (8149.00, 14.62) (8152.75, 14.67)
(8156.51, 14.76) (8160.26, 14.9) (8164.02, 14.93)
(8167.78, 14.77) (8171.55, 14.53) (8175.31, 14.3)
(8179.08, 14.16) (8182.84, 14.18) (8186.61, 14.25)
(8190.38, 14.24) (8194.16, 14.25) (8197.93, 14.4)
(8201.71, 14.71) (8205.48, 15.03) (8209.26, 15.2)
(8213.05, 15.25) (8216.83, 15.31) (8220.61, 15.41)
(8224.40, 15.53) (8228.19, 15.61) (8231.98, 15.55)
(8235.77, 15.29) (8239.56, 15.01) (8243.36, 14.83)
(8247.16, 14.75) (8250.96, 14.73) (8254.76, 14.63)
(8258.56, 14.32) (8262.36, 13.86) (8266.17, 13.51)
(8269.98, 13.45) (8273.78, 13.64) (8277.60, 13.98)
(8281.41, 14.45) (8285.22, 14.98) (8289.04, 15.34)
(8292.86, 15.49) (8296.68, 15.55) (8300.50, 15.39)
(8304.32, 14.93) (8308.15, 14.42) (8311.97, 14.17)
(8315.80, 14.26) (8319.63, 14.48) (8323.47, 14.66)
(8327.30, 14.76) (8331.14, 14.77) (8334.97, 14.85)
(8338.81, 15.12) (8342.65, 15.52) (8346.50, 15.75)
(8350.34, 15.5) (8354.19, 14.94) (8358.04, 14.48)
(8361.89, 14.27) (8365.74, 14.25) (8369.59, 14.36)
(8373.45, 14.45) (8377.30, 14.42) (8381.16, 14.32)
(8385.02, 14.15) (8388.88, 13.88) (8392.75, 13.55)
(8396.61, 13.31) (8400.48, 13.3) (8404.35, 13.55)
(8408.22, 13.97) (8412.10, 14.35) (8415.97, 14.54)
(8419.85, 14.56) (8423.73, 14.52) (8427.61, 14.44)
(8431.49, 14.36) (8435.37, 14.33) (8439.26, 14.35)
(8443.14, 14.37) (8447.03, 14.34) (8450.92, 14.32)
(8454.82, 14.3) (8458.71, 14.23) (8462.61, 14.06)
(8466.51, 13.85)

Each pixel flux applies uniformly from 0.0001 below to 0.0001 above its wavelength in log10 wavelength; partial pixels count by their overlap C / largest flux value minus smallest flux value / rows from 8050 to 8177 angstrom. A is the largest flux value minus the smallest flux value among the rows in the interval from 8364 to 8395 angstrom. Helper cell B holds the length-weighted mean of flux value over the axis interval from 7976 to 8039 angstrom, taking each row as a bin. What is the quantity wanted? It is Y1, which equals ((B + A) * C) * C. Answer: 16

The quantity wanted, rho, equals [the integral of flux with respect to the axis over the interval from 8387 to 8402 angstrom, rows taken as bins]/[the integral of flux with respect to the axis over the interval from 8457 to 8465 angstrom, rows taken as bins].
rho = 1.8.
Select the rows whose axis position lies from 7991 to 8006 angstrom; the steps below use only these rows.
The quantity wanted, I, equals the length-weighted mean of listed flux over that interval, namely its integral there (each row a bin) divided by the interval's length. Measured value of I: 13.9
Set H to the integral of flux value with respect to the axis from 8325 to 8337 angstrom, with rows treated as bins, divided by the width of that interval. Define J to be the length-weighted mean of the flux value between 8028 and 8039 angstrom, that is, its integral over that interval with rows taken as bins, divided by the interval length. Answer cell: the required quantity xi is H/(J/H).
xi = 14.8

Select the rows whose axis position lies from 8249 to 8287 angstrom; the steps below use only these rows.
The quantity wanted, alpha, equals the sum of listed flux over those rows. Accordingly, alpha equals 142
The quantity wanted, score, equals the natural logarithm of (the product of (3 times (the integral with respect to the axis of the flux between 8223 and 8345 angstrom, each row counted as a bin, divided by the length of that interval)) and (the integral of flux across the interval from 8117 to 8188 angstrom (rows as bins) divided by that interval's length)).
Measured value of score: 6.46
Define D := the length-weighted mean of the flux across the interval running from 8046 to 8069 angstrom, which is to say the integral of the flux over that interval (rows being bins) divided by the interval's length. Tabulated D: 14.6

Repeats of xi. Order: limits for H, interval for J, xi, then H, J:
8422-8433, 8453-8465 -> 14.7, 14.4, 14.2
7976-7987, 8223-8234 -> 14.1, 14.8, 15.6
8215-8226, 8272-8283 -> 17.0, 15.4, 14.0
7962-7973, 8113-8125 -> 14.8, 14.5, 14.2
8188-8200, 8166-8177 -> 14.1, 14.3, 14.5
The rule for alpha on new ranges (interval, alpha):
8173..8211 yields 145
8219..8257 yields 151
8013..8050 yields 144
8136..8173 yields 146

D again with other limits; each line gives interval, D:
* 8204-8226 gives 15.3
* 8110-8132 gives 14.2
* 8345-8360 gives 15.1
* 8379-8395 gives 14.0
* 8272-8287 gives 14.3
